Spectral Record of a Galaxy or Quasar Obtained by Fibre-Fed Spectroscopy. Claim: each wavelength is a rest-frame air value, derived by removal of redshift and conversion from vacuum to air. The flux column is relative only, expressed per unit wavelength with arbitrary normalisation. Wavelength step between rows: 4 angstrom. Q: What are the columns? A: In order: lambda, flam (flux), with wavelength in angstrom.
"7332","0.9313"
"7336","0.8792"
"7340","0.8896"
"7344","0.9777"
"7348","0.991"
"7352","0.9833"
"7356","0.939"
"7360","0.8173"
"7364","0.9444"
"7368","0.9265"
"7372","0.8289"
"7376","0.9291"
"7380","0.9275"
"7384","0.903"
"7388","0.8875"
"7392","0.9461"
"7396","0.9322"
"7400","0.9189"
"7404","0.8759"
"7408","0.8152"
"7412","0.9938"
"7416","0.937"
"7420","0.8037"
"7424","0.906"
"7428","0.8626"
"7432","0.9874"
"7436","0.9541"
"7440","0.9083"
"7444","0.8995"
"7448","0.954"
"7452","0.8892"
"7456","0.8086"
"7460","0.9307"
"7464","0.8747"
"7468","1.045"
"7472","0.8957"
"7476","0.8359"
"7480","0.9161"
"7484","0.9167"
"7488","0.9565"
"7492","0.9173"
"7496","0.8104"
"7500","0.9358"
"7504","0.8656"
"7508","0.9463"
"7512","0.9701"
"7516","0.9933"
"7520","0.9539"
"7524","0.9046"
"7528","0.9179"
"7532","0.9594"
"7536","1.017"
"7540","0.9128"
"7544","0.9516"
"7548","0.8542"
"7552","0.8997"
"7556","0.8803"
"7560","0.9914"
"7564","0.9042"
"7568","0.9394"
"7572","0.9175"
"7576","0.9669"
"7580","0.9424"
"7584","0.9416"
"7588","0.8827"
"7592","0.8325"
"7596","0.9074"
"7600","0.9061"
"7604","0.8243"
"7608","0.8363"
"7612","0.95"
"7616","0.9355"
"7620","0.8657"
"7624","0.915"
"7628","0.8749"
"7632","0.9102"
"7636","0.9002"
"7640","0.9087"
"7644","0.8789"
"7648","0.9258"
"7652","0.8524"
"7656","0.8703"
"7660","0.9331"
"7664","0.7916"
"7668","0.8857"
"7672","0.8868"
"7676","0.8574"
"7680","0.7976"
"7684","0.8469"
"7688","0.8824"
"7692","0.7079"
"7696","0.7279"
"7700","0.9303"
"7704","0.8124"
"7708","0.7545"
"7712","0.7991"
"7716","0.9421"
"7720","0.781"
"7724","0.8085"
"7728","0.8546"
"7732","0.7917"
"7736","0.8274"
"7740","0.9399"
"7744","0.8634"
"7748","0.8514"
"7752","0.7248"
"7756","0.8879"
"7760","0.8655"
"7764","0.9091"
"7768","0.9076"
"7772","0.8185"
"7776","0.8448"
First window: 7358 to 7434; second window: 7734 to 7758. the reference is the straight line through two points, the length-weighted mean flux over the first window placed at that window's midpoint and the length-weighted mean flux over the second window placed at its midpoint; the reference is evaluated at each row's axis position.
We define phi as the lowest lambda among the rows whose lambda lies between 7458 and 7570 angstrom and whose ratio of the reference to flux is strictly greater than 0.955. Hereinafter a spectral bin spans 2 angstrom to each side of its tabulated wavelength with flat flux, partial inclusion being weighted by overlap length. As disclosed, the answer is 7460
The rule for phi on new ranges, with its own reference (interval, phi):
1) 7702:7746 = 7704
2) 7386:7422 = 7388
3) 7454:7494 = 7456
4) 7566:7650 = 7588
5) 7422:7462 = 7424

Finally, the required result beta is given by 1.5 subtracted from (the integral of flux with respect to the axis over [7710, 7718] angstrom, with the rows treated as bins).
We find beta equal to 5.46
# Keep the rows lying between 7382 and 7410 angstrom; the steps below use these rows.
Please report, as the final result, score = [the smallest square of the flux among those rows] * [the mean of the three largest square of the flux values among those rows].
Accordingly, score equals 0.58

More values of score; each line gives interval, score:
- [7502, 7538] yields 0.74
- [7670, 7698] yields 0.38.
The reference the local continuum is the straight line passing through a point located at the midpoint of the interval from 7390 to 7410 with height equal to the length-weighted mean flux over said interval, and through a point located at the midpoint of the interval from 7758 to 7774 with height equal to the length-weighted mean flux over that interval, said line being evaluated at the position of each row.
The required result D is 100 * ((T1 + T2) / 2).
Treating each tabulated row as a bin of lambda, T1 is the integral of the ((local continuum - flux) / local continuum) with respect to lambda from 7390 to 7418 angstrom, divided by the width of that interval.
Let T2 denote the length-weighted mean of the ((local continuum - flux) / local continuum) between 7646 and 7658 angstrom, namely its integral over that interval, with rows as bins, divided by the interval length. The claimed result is -1.1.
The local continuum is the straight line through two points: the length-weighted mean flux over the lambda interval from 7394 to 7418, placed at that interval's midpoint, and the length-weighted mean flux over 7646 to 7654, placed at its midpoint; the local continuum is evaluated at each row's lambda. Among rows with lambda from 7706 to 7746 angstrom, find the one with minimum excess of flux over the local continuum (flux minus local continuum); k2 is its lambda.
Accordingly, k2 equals 7708 angstrom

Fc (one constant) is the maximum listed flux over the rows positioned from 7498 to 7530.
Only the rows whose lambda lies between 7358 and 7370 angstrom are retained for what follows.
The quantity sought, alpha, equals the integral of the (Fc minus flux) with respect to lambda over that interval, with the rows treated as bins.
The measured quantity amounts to 1.17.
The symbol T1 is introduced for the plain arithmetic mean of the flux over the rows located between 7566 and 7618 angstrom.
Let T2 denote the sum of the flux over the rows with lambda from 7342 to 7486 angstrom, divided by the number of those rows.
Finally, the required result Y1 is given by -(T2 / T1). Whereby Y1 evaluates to -1.01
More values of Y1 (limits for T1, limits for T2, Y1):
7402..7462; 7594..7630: -0.99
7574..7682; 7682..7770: -0.94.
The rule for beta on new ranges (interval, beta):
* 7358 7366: 5.55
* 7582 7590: 5.80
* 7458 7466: 5.72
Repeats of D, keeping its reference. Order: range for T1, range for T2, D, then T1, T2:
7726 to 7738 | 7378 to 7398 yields 1.8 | 0.060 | -0.023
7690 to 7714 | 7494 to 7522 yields 3.2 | 0.103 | -0.038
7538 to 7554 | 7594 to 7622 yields -1.1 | -0.018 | -0.005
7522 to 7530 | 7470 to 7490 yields -1.8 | -0.024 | -0.013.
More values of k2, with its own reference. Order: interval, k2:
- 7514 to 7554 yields 7548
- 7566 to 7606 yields 7604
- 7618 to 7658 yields 7652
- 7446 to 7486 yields 7456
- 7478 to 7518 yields 7496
